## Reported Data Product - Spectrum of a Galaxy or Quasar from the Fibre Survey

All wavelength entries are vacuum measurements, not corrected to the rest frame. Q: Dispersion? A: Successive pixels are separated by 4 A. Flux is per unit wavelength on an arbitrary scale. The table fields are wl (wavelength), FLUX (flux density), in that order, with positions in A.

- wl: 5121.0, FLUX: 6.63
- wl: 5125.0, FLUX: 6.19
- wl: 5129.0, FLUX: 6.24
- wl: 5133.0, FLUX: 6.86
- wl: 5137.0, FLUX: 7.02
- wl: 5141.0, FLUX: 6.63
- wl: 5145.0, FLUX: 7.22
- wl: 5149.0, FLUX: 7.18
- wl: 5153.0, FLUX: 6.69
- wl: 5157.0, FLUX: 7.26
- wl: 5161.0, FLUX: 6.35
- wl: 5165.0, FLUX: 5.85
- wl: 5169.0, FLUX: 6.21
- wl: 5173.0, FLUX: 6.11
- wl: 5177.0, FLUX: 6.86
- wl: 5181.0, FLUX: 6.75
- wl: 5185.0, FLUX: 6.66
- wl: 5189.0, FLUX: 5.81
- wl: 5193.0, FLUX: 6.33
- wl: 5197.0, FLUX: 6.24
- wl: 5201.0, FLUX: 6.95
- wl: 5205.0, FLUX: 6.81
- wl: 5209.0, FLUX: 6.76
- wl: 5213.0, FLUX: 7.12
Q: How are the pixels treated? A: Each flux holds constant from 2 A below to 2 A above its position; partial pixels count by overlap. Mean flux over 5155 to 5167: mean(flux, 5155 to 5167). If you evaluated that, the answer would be 6.5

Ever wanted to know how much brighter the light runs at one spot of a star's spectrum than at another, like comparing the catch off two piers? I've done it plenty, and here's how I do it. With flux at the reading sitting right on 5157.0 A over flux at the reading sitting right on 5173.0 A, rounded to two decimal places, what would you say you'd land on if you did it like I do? 1.19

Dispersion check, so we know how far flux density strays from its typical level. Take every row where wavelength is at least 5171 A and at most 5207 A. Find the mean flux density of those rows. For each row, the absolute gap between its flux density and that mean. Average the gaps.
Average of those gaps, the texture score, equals 0.34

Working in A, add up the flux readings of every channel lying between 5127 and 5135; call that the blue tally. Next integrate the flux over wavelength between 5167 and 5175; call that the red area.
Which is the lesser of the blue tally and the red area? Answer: 13.1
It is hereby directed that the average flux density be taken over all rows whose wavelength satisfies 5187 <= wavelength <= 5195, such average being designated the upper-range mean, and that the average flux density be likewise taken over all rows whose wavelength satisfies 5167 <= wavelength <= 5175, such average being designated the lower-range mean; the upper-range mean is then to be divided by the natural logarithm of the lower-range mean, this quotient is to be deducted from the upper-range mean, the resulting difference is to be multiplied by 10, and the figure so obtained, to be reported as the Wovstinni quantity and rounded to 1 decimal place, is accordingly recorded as 27.3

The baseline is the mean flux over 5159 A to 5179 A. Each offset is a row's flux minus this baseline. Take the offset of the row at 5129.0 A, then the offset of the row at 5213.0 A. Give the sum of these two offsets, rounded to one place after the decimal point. 0.8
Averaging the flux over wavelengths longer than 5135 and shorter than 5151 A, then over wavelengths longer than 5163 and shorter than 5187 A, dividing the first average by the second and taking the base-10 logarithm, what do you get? 0.039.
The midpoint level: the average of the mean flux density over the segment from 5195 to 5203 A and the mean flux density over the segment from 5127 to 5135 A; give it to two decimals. 6.57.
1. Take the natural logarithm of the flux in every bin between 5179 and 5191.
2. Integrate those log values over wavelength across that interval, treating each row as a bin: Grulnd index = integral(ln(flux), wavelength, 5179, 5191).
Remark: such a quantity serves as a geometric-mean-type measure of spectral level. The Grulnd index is 22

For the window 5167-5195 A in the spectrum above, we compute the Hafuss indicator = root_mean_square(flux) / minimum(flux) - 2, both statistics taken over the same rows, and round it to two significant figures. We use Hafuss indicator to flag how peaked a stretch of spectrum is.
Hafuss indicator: -0.90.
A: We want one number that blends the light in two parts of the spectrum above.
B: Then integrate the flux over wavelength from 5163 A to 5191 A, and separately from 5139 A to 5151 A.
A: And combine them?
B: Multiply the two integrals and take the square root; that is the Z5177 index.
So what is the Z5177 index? 122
